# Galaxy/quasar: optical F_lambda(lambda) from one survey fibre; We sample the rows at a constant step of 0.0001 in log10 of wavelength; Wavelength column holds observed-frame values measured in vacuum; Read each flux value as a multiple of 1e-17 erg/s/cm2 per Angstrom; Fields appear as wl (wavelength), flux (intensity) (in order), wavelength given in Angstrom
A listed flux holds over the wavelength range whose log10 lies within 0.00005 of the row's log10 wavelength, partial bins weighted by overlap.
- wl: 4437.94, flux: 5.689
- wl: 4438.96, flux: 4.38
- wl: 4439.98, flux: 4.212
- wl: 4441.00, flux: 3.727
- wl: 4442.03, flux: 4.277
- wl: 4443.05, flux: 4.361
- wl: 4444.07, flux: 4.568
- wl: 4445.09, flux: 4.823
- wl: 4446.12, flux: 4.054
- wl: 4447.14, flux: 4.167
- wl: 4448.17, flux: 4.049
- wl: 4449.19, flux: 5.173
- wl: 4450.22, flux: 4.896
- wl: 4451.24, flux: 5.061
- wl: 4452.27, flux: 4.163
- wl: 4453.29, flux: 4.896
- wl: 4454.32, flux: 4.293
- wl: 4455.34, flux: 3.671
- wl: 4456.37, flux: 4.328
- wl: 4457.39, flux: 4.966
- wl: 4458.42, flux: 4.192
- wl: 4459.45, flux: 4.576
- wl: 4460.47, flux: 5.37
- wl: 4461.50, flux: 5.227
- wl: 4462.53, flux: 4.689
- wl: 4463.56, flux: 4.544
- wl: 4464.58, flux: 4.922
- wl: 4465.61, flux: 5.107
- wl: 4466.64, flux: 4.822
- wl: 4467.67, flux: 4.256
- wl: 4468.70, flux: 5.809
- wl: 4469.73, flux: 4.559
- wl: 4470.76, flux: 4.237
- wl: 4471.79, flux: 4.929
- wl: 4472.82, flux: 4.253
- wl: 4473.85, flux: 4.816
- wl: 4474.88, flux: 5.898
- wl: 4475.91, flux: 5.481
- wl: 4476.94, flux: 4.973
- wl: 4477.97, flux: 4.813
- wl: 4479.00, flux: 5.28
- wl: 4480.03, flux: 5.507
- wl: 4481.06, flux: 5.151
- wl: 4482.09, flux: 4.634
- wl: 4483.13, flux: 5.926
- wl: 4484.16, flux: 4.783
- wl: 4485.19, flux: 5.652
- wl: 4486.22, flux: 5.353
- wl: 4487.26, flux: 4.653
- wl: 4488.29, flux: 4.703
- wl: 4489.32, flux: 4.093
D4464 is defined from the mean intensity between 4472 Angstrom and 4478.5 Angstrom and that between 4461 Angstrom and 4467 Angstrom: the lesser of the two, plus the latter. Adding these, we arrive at 9.77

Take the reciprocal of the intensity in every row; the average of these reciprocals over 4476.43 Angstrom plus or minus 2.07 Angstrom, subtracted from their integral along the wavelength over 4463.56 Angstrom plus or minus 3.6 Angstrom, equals 1.3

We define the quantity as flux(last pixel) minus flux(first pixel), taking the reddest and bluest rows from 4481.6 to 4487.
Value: 0.72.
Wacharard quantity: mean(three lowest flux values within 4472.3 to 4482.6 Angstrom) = 4.6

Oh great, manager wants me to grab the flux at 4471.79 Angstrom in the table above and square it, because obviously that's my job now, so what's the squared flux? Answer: 24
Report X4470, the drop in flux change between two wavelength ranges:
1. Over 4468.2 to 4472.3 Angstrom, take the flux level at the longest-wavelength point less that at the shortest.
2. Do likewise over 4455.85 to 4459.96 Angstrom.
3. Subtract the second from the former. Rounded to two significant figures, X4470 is -1.1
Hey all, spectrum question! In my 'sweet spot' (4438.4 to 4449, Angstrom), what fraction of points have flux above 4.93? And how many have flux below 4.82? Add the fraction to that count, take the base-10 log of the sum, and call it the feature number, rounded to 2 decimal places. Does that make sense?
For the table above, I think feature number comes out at 0.95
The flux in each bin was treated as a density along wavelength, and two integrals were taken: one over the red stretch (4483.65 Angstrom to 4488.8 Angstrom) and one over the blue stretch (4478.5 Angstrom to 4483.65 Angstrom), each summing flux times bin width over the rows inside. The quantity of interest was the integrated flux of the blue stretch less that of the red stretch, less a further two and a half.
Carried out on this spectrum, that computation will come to -1.1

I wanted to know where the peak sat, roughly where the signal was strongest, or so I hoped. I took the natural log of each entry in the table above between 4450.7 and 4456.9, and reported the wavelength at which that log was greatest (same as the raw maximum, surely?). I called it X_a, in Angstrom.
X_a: 4451.24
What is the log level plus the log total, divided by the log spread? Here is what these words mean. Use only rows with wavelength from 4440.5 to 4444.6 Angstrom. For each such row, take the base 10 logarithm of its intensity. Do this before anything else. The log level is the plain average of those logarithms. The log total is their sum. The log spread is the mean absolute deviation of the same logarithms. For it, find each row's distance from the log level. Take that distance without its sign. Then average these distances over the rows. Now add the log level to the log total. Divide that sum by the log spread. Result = 116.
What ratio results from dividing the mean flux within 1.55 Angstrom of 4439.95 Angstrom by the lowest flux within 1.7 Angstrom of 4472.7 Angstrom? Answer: 0.97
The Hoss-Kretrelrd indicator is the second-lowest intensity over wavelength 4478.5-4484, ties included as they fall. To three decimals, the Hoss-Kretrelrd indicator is 5.151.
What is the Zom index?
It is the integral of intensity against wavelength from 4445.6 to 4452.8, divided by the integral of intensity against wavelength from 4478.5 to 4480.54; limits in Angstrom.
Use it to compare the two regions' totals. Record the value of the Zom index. 2.9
